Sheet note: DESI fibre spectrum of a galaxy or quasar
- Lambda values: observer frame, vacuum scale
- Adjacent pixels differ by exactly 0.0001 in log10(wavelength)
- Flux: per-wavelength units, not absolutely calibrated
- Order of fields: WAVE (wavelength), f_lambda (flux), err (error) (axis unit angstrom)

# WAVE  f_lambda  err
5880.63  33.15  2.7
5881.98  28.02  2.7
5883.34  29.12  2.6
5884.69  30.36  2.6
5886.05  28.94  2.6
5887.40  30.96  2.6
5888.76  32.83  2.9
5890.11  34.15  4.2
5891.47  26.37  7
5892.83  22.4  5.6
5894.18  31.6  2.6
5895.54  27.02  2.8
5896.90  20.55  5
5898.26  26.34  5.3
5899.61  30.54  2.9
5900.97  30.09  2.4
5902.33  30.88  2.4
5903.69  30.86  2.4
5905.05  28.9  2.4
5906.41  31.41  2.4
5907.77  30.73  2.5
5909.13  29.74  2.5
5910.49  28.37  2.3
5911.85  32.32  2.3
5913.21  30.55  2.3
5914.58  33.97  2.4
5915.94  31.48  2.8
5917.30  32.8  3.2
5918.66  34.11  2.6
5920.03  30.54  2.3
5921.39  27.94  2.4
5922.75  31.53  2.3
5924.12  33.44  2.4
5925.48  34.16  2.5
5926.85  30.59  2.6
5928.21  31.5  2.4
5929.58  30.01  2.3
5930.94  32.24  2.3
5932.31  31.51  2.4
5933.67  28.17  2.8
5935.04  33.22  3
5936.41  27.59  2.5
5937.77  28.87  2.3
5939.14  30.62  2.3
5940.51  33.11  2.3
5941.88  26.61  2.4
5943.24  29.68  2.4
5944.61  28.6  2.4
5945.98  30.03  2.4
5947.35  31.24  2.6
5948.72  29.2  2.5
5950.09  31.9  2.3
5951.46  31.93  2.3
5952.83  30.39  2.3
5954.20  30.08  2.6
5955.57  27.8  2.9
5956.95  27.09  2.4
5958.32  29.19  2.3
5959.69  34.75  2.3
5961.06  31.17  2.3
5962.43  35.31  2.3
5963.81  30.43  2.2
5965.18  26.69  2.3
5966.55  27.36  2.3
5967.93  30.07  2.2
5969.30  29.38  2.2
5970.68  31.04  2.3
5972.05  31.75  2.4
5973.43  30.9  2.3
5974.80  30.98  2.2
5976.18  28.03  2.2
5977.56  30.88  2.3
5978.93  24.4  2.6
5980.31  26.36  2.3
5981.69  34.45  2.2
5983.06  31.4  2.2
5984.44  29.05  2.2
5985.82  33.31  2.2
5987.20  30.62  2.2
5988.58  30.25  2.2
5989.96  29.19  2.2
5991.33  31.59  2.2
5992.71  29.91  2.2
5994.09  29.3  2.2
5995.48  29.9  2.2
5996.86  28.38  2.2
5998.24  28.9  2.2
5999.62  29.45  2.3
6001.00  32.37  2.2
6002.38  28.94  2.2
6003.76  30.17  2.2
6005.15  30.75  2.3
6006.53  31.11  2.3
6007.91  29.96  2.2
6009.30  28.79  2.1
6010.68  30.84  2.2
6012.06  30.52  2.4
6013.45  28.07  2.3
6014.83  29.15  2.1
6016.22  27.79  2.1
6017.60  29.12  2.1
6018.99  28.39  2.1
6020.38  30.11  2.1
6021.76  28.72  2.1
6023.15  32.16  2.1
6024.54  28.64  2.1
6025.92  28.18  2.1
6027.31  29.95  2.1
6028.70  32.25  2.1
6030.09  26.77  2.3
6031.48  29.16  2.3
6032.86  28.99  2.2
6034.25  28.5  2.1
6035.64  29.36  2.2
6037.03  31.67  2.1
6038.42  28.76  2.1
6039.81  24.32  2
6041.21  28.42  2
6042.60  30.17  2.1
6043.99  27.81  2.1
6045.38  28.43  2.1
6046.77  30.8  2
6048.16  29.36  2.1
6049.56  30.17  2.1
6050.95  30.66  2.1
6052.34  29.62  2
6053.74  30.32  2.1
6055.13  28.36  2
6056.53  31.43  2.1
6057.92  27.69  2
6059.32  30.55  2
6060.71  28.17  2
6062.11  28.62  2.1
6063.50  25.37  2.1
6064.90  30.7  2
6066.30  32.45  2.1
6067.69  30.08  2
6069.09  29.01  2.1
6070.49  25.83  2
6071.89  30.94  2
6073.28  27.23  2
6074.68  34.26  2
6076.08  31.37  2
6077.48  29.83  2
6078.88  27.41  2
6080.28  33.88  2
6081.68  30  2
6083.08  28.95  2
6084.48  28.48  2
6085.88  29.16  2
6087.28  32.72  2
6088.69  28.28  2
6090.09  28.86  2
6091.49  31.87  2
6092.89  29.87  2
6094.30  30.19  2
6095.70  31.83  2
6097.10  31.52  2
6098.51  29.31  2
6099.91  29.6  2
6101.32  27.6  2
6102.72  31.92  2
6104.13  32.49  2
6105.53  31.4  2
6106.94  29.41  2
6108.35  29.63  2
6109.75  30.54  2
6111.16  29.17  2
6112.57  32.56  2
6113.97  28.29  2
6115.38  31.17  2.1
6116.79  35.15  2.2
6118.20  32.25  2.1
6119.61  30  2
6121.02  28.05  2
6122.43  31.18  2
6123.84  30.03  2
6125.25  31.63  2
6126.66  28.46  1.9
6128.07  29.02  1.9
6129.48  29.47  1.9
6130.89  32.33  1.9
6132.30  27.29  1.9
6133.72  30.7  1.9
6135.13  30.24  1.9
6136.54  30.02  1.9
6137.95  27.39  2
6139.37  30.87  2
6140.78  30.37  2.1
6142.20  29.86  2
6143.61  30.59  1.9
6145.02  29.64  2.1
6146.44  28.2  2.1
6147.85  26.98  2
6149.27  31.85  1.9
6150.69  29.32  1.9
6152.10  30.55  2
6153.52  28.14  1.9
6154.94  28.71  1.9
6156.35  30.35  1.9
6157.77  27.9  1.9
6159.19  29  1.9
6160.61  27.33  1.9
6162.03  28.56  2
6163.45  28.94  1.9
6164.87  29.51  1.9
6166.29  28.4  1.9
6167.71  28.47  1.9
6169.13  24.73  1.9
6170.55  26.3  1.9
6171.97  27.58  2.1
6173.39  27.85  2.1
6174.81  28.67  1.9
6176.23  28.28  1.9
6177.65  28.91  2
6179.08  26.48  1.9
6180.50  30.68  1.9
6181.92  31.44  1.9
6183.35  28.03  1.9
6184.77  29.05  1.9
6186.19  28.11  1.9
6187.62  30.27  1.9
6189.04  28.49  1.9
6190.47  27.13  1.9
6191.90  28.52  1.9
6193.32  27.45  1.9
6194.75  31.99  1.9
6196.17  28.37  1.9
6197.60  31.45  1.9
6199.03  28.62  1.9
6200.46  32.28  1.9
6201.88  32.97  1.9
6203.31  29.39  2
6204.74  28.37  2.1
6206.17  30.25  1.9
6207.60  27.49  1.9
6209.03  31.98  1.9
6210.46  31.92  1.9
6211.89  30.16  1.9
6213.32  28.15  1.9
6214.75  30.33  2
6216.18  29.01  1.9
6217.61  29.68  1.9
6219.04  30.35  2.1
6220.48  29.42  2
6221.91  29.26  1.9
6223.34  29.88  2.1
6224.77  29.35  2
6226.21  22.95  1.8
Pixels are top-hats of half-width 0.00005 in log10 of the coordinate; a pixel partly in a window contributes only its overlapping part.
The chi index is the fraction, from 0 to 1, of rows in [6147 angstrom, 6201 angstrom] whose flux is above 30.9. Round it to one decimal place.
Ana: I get 0.1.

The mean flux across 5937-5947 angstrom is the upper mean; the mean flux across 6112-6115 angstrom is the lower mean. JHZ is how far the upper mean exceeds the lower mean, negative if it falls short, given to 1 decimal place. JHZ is -0.8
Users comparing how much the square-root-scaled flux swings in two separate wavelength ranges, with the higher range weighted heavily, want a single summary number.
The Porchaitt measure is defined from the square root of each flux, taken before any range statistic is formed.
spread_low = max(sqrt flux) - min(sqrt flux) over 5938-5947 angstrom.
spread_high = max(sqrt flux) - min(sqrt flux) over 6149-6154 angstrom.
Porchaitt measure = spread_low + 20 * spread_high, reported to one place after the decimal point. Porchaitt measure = 7.4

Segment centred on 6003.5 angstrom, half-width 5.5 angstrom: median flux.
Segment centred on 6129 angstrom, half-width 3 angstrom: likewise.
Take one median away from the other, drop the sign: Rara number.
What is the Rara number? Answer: 0.82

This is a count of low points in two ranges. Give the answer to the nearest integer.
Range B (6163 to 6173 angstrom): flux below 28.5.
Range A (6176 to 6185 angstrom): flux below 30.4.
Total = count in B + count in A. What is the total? 10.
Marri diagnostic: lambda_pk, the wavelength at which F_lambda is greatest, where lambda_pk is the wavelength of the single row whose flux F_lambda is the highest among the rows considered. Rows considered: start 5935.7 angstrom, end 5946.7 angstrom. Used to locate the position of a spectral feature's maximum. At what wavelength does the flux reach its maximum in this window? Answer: 5940.51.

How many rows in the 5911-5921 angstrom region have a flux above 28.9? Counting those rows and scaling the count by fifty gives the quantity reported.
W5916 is 350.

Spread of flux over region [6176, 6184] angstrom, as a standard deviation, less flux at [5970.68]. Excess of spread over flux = -29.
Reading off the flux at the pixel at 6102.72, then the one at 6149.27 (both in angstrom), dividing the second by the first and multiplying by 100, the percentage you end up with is 100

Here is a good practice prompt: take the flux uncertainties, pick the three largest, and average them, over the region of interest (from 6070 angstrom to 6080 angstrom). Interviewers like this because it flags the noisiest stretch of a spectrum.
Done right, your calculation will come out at 2.00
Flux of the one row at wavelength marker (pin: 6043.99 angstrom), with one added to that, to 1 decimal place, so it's 28.8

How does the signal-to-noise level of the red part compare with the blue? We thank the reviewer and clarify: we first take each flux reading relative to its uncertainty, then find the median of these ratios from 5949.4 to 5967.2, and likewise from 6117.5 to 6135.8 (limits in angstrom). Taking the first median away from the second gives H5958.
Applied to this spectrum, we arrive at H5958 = 2.1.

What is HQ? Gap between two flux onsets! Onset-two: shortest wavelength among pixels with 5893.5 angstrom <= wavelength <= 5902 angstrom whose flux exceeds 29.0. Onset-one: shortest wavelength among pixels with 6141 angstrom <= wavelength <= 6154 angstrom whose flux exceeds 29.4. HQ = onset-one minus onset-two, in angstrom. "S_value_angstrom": 248.0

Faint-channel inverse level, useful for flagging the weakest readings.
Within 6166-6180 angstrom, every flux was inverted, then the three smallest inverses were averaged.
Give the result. 0.0349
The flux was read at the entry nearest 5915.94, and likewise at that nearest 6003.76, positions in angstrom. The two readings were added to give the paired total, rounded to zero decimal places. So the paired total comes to 62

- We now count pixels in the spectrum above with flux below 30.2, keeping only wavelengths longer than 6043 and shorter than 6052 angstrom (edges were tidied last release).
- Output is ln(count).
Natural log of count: 1.39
